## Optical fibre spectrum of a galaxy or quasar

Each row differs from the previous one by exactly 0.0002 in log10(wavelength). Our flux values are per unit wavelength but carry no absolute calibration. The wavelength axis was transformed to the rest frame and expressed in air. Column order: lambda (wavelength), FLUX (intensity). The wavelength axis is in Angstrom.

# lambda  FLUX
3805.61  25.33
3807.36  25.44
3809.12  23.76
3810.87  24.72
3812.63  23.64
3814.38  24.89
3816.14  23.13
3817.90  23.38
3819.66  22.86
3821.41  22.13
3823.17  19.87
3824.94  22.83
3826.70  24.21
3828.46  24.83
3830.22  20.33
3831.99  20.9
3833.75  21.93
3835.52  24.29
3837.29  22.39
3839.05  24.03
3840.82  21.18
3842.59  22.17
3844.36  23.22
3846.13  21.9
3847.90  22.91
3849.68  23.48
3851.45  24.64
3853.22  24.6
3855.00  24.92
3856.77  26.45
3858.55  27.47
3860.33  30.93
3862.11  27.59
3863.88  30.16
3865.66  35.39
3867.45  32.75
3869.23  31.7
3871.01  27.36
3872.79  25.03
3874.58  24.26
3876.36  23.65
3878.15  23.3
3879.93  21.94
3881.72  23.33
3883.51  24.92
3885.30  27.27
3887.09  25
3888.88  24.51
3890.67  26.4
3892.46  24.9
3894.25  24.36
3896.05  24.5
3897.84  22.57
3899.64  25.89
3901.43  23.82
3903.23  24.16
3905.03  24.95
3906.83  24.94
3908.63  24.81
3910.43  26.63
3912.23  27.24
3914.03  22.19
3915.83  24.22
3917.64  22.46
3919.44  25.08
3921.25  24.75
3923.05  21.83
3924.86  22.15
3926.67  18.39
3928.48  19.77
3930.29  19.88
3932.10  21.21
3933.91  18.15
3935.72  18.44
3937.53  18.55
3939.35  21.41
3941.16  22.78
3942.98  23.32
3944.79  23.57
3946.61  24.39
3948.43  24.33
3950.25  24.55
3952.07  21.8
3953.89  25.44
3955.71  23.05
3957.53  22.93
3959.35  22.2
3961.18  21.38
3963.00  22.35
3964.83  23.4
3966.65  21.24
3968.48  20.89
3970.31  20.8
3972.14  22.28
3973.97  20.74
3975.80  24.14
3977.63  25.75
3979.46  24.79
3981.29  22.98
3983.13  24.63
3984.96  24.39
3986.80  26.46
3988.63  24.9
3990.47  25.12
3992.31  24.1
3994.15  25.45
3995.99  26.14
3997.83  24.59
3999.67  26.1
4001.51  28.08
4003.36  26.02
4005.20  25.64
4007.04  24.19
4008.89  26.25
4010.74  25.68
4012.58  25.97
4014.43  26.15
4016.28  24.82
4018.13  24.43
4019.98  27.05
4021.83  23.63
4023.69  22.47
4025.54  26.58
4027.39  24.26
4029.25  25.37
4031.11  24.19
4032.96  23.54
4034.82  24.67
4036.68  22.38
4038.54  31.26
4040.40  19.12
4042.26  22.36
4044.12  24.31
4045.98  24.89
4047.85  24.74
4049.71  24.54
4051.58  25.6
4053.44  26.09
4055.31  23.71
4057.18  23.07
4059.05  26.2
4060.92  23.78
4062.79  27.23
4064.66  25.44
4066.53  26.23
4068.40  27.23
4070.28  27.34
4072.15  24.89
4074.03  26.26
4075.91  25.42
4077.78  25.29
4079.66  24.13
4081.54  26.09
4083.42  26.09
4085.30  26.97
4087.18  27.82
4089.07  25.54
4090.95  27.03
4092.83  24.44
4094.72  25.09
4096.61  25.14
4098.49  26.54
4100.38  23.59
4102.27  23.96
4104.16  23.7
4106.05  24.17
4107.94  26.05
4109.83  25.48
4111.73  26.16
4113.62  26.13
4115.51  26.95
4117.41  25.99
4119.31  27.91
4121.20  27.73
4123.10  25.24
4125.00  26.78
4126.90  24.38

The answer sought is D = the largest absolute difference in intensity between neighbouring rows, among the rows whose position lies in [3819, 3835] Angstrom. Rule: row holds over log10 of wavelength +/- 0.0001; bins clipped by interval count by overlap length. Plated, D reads 4.5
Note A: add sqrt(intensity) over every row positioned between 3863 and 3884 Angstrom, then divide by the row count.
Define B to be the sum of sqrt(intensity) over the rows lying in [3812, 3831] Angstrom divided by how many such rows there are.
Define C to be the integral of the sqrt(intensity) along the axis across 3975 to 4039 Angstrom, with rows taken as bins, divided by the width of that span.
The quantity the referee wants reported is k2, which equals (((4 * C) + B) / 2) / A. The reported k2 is 2.40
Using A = 5.18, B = 4.78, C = 5.01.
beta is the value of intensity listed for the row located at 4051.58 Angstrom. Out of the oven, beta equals 25.6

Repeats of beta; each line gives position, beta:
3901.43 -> 23.82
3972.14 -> 22.28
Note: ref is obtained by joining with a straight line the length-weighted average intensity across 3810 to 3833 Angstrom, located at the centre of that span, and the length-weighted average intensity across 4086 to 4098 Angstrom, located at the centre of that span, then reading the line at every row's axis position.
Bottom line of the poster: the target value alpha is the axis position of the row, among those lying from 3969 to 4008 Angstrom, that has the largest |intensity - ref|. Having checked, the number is 3973.97 Angstrom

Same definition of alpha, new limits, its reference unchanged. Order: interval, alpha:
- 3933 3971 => 3933.91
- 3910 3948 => 3933.91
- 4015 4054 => 4040.40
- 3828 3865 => 3860.33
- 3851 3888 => 3865.66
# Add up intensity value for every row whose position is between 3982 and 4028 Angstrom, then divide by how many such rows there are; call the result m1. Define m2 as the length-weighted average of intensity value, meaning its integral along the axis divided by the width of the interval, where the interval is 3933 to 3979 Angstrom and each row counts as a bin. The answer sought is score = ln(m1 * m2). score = 6.34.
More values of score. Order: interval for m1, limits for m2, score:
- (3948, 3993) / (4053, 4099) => 6.40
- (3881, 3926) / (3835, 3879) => 6.45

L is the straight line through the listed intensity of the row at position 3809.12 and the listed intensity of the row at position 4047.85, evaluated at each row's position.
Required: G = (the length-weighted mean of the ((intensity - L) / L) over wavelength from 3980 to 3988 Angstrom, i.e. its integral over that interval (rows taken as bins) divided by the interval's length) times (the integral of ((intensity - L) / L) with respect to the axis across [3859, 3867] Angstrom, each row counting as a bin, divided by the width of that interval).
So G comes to 0.002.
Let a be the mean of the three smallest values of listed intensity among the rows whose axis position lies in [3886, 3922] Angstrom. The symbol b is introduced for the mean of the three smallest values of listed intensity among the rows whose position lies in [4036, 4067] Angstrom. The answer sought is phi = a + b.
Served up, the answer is 43.7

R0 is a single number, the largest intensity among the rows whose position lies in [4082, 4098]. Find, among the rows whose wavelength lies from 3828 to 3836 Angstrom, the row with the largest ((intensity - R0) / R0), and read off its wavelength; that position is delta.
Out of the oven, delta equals 3828.46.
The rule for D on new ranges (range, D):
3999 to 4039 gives 8.9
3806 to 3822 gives 1.8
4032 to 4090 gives 12.1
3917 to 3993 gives 3.8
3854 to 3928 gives 5.2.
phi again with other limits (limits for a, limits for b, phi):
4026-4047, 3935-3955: 40.8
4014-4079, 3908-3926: 43.3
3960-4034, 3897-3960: 39.1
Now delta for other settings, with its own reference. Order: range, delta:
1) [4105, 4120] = 4119.31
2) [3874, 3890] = 3885.30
